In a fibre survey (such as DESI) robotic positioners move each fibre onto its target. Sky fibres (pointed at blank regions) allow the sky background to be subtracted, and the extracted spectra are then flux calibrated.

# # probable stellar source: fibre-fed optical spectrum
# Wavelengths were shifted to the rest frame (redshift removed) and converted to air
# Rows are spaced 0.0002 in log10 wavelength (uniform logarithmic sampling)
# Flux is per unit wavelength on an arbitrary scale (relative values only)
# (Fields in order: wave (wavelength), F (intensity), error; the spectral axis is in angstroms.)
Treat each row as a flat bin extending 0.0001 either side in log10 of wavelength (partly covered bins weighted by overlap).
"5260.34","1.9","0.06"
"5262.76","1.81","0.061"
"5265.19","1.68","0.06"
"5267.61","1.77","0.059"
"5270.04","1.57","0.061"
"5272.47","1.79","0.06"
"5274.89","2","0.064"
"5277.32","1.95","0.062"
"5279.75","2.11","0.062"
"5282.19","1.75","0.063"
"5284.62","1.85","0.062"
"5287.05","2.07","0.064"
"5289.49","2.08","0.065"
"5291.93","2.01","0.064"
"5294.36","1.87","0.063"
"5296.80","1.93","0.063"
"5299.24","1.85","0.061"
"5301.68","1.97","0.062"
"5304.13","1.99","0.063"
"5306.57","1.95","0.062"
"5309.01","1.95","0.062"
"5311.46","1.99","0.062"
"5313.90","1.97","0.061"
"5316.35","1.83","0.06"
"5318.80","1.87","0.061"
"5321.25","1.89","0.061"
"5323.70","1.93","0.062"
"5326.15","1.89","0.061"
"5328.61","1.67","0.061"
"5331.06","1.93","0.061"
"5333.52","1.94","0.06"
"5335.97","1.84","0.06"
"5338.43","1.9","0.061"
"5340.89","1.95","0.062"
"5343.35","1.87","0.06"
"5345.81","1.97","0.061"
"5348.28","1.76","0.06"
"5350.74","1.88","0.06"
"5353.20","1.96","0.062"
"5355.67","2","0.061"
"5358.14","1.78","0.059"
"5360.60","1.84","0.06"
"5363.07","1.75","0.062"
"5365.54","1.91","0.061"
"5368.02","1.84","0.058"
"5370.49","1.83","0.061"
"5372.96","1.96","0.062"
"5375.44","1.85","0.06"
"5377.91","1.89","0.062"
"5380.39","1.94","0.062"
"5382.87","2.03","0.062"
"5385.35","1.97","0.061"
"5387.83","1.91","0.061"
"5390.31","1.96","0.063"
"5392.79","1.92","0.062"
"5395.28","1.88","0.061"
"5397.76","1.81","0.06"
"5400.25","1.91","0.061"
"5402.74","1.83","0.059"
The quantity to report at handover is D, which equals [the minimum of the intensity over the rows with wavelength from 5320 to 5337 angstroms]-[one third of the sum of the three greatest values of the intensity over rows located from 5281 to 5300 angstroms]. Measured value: -0.38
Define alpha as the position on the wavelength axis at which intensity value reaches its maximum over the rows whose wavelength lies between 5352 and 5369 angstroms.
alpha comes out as 5355.67 angstroms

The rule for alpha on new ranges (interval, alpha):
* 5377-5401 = 5382.87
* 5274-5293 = 5279.75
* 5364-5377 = 5372.96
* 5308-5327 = 5311.46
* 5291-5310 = 5291.93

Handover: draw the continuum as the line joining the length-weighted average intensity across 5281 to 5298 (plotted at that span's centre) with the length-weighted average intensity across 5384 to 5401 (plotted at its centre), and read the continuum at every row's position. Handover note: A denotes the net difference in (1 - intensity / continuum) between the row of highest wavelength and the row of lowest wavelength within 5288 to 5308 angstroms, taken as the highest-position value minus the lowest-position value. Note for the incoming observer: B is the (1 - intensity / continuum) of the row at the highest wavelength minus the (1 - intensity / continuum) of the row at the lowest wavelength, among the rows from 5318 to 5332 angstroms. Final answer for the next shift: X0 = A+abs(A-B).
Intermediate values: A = 0.065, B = -0.03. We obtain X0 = 0.16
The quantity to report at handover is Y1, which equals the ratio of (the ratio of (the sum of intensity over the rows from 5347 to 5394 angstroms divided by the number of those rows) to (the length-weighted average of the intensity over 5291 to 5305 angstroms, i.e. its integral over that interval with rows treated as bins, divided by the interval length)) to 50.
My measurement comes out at 0.0196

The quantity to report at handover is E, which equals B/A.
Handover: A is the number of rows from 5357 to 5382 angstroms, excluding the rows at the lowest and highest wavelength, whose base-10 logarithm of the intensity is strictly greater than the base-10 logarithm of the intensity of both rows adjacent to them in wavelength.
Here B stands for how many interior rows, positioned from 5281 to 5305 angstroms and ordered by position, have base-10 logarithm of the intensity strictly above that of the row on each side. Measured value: 0.7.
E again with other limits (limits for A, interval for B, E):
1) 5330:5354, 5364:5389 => 0.7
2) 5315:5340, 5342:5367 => 1.5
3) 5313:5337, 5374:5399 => 1.0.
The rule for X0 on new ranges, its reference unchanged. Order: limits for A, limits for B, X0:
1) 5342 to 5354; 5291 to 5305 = 0.01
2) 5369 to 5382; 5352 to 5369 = 0.06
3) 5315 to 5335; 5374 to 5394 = -0.04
